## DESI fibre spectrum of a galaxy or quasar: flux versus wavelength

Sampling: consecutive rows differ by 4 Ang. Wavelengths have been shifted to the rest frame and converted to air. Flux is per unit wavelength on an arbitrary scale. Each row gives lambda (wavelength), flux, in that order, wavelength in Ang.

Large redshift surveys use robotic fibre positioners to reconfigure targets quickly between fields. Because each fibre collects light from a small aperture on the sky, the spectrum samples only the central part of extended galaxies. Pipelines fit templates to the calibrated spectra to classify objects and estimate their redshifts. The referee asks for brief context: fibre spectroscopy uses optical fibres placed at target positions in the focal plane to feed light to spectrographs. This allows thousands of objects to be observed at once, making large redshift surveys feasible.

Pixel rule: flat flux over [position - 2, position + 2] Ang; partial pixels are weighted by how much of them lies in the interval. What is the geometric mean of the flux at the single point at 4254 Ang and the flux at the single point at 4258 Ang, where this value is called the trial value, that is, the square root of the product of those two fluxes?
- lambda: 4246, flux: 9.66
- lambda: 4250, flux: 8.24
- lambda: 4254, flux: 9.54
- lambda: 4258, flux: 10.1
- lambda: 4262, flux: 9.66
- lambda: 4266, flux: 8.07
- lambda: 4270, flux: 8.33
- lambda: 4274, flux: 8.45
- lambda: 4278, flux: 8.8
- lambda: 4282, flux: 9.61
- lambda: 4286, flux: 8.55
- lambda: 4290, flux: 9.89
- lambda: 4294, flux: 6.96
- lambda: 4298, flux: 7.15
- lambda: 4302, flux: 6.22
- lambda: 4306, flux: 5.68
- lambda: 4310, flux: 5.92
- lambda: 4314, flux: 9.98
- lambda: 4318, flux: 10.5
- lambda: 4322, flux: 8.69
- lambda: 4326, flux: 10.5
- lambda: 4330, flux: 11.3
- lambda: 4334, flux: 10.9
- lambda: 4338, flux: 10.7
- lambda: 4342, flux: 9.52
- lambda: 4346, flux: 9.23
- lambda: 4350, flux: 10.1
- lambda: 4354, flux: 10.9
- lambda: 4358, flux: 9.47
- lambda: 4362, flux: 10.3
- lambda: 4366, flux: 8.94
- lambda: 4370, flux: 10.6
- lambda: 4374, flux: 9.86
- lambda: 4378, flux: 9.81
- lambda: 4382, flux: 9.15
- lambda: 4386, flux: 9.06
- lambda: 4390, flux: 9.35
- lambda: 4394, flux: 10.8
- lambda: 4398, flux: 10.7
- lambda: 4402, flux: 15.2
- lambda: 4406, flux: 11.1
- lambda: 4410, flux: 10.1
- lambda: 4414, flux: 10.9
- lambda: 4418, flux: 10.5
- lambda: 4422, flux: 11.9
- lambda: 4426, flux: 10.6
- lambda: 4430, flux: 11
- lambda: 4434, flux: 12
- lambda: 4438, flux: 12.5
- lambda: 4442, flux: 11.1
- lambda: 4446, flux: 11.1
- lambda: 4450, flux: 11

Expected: 9.8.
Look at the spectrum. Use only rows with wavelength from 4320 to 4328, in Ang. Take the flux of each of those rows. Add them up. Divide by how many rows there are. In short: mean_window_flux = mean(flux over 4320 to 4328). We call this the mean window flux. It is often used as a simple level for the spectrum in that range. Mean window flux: 9.6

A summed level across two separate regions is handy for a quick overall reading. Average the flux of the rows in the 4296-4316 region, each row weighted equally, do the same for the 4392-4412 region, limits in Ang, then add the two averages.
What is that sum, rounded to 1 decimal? 18.6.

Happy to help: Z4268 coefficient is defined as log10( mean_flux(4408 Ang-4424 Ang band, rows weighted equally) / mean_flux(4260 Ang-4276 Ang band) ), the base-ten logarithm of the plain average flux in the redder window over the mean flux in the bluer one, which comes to 0.10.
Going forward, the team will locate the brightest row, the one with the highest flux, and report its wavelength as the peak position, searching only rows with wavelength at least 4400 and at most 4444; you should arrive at 4402 Ang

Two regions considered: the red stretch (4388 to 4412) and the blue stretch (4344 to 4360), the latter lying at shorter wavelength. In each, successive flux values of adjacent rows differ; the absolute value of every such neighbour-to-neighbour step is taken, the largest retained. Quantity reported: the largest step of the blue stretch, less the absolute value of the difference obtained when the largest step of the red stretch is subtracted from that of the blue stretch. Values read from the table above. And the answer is -1.64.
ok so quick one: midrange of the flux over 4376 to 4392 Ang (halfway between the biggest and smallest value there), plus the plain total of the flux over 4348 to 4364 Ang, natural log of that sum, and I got 3.92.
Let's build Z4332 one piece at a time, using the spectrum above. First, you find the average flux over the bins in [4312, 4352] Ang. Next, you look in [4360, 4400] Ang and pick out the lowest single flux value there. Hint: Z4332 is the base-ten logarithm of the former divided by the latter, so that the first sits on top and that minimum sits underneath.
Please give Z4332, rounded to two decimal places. 0.05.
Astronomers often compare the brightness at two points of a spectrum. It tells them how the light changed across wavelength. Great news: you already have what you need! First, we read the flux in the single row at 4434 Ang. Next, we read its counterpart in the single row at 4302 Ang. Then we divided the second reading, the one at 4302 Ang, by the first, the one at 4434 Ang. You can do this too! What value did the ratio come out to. 0.5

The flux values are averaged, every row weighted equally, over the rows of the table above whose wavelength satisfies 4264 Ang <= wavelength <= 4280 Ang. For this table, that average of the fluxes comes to 8.4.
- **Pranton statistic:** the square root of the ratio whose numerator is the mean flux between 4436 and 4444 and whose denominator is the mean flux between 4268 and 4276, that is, 1.19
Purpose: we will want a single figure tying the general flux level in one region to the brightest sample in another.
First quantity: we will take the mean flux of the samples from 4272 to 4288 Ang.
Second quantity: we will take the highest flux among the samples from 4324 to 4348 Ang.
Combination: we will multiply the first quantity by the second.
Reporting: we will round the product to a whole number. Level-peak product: 100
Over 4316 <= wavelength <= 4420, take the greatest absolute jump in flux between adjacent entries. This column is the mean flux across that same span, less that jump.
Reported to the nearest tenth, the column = 5.8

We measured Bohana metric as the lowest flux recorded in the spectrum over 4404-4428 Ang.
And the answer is 10.1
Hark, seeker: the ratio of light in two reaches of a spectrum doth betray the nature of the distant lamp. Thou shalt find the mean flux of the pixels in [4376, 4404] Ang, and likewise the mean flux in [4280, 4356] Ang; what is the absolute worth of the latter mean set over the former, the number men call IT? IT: 0.86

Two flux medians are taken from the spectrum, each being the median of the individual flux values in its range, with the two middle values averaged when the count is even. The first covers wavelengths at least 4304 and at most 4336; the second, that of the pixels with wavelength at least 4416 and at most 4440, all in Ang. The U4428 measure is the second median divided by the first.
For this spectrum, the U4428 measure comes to 1.12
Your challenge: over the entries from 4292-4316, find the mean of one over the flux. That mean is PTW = 0.148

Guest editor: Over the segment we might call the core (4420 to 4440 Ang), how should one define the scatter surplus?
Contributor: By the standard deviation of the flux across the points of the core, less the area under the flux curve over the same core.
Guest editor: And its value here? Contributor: -231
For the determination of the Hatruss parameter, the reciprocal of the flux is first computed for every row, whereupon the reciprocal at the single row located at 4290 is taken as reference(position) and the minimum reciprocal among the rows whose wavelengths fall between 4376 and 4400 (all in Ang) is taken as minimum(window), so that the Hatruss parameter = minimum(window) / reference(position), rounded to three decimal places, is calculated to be 0.916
